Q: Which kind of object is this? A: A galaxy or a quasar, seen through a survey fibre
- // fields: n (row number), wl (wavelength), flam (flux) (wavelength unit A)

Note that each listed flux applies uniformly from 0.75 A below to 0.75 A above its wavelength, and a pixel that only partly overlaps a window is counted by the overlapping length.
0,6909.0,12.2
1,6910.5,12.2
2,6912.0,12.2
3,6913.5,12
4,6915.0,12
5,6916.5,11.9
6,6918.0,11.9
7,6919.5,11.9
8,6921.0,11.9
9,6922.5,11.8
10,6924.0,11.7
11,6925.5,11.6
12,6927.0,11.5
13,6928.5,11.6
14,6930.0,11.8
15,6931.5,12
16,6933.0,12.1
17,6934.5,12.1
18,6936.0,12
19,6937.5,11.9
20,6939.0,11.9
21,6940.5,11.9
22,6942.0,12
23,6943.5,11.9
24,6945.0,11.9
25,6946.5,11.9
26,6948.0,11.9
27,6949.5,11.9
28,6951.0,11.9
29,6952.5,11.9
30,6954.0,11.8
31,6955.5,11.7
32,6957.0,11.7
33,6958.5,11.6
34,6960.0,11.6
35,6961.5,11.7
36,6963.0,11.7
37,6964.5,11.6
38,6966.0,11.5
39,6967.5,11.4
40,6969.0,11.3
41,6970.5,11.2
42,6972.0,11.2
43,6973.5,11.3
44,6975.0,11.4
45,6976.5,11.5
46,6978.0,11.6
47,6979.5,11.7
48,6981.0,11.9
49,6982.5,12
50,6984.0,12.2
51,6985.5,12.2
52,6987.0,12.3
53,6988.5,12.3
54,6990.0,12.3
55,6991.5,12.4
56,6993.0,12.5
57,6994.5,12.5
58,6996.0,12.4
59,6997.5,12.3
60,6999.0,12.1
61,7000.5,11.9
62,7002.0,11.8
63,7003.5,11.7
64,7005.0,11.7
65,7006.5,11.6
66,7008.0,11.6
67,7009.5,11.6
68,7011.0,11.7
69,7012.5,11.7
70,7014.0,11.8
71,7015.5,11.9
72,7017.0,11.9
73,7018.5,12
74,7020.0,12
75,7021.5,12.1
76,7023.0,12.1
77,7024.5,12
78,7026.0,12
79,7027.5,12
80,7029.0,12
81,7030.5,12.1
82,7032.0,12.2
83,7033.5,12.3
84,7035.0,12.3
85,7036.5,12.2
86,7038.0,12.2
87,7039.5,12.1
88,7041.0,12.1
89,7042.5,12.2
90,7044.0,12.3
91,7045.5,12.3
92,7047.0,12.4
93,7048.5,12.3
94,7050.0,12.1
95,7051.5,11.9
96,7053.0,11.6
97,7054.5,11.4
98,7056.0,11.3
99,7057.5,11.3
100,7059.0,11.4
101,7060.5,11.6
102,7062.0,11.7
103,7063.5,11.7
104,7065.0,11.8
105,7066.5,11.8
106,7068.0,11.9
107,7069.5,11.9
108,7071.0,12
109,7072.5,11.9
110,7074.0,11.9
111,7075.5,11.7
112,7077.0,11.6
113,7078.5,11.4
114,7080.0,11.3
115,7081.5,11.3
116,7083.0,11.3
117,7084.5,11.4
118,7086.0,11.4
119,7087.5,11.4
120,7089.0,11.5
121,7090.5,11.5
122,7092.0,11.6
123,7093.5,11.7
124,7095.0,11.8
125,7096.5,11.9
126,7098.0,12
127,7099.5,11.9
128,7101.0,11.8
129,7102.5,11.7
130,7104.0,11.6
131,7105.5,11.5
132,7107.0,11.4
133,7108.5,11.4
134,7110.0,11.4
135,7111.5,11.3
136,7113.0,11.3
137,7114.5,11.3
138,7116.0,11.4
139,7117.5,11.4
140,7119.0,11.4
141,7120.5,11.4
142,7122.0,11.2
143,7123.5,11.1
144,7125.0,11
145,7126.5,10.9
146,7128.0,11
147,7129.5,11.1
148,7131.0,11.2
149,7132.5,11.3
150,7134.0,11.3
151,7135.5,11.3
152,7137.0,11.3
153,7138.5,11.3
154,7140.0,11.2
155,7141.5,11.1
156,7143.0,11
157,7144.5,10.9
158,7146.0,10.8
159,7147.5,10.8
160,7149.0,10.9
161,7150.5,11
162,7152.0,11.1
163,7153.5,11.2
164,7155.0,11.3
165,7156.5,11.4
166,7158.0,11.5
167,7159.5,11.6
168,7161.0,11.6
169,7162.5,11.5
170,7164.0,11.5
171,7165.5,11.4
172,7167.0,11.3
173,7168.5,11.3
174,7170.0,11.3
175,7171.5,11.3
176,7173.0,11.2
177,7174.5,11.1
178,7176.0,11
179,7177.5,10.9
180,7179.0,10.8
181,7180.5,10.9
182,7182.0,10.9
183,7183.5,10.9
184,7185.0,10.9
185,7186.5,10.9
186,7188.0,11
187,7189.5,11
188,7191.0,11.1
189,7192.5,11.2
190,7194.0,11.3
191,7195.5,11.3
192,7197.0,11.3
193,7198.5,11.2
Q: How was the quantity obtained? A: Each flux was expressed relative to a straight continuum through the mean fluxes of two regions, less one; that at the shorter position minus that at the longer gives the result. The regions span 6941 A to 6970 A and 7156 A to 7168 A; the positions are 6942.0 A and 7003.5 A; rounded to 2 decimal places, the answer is 0.02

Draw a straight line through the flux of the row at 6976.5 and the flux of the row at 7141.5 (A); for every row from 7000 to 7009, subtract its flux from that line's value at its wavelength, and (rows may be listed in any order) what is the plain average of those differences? -0.3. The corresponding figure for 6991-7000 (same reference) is -0.9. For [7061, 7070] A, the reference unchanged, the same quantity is -0.5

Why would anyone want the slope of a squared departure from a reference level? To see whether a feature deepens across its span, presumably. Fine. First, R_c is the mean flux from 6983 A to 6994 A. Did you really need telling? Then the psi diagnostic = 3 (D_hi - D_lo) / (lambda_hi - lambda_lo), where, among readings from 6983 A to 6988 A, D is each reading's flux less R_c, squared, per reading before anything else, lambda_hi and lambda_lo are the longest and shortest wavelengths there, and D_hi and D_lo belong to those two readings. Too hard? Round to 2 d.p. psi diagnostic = -0.01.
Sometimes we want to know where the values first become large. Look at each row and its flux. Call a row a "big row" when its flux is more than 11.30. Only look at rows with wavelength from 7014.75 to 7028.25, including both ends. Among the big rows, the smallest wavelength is 7015.5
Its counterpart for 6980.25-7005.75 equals 6981.0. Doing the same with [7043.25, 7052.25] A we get 7044.0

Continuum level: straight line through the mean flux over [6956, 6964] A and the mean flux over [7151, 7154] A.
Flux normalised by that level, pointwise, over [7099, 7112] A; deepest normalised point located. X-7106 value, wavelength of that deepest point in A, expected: 7111.5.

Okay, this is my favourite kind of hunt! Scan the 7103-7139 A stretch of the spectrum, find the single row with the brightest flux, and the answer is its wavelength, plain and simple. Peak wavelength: 7104.0 A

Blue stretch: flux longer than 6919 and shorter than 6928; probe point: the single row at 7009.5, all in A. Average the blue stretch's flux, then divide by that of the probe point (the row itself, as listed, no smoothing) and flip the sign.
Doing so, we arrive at -1.01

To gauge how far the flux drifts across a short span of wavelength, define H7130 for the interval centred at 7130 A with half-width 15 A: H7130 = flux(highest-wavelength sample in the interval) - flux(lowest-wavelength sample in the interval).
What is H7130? -0.5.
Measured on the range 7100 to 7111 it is -0.4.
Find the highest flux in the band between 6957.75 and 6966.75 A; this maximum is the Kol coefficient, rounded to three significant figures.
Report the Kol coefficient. 11.7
